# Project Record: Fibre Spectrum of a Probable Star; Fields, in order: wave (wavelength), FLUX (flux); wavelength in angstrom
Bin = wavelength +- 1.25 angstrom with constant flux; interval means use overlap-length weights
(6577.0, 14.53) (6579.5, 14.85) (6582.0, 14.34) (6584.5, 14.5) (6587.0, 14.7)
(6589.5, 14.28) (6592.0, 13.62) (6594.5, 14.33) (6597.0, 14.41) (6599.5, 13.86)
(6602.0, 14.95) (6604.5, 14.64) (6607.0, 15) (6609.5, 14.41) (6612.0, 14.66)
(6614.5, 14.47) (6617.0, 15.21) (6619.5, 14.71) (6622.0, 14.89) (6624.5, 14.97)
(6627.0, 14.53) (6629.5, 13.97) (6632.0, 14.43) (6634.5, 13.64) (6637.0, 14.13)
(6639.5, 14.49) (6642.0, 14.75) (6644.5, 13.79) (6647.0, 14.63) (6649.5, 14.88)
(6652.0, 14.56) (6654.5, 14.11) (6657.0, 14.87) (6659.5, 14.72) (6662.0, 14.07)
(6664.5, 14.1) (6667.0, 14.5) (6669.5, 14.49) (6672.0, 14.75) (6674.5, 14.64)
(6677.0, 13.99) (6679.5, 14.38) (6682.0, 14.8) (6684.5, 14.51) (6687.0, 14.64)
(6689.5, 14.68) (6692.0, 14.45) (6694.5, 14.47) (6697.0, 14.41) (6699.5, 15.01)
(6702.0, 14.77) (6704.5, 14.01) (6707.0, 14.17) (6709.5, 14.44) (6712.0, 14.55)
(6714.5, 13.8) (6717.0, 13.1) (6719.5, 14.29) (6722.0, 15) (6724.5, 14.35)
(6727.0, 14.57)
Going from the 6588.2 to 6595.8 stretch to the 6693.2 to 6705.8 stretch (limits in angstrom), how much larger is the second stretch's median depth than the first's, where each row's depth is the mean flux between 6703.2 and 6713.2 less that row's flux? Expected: -0.2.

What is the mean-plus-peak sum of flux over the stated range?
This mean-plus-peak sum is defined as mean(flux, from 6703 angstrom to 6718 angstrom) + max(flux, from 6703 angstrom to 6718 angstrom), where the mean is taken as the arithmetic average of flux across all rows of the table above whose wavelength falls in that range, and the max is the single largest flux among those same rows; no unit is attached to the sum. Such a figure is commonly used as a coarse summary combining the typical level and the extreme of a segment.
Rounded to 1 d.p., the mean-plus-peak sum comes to 28.6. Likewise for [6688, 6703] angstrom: 29.6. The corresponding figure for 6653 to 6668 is 29.3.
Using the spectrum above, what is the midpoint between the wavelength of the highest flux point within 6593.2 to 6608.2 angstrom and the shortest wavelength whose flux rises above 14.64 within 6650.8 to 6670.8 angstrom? 6632.0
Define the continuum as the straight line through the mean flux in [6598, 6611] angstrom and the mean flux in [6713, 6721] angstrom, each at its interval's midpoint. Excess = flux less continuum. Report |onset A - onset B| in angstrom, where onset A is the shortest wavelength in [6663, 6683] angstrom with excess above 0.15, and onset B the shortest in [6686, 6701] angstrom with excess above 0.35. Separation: 20.0 angstrom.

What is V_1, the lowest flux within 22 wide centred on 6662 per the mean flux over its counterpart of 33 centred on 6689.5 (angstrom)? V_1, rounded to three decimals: 0.969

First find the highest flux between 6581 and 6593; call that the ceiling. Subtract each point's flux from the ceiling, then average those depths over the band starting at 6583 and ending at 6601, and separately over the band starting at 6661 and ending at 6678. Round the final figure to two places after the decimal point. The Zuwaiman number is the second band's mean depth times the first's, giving 0.15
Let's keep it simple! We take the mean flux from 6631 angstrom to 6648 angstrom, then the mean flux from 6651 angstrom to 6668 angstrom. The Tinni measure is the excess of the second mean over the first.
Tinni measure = 0.2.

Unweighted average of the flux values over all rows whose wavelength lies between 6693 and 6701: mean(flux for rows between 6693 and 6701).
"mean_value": 14.6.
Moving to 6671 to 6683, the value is 14.5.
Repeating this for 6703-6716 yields 14.2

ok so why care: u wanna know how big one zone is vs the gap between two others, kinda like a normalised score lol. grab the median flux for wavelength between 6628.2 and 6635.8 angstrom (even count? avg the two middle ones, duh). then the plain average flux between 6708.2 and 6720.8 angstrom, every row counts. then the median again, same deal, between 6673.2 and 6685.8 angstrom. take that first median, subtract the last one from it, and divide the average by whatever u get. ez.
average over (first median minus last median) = -26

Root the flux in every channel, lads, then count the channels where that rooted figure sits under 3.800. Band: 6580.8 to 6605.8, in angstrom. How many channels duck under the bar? 6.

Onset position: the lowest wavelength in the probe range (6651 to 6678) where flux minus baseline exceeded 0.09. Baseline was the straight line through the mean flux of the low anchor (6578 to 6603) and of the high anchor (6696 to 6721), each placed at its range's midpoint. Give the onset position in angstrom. 6652.0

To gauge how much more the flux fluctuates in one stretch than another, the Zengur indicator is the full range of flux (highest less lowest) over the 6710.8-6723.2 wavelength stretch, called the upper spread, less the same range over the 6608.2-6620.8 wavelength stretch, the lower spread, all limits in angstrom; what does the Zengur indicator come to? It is 1.1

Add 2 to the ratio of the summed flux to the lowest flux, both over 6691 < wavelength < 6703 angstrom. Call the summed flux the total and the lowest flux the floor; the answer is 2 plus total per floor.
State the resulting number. 7.07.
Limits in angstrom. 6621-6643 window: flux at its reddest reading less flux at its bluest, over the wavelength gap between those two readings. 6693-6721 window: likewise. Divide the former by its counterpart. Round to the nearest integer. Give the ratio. 1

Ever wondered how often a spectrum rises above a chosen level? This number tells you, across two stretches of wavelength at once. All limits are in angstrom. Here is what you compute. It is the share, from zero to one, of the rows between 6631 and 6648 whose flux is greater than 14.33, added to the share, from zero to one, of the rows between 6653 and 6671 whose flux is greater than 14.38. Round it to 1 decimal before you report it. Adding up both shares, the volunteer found 1.1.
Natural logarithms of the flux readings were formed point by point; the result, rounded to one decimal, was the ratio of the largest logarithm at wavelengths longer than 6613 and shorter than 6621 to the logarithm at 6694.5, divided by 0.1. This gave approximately 10.2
